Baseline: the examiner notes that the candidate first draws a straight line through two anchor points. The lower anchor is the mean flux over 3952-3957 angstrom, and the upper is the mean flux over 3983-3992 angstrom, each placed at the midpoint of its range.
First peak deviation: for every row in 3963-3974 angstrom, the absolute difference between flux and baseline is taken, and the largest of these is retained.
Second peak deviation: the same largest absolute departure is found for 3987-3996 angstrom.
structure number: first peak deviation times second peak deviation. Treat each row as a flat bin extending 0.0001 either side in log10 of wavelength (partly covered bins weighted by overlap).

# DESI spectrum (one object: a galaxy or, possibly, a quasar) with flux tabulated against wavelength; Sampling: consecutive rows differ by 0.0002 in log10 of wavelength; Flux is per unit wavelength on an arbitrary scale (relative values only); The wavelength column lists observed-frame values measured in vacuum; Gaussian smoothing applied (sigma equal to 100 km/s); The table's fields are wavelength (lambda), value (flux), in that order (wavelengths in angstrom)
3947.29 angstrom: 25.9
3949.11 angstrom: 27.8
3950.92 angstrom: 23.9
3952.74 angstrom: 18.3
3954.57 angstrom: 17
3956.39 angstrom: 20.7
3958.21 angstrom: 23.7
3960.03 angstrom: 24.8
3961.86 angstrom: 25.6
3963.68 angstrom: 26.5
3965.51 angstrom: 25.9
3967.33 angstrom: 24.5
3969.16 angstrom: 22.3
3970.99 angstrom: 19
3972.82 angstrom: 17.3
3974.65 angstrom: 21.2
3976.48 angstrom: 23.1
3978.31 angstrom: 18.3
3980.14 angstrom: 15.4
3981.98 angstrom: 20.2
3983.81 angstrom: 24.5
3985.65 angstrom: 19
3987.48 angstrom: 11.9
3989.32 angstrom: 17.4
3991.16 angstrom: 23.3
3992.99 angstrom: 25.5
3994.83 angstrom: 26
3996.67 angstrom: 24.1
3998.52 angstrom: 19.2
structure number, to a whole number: 56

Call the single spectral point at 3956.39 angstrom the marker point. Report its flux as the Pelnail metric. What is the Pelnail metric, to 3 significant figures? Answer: 20.7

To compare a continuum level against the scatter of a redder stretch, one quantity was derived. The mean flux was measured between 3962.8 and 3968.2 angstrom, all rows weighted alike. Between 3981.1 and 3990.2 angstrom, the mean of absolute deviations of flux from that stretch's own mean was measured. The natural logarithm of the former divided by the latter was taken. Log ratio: 2.09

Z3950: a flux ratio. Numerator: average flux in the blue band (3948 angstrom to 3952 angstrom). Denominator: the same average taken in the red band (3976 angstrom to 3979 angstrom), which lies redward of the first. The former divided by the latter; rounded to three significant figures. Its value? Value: 1.25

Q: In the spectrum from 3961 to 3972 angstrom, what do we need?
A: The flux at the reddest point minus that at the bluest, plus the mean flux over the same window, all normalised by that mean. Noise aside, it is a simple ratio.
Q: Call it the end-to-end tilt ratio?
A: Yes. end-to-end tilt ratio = 0.72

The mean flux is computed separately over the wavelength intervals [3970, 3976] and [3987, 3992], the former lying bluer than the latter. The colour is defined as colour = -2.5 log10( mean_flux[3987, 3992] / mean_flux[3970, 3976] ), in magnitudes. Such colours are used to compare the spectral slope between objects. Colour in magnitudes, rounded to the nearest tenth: 0.1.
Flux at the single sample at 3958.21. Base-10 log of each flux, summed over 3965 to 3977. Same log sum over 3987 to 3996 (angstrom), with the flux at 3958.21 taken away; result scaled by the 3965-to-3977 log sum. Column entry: -1.8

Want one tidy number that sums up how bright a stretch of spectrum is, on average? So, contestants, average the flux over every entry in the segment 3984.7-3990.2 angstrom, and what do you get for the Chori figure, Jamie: 16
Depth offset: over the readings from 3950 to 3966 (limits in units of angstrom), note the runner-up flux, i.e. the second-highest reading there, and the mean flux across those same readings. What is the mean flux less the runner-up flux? -3.0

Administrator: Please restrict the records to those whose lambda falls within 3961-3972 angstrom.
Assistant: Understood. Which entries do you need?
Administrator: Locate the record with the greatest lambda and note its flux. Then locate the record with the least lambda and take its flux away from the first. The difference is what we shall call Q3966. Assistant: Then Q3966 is -7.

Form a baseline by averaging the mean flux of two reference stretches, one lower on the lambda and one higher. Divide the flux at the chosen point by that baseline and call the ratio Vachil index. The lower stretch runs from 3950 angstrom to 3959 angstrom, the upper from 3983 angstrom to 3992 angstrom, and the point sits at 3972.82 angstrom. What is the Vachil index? 0.9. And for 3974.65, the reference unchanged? 1.1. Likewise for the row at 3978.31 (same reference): 0.9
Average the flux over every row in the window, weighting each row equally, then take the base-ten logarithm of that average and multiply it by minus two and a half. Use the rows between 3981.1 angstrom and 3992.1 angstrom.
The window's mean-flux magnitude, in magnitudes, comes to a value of -3.22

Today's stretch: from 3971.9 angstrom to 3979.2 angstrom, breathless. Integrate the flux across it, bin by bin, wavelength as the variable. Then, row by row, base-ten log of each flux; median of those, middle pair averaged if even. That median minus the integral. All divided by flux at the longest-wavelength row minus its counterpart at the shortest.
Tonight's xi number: -145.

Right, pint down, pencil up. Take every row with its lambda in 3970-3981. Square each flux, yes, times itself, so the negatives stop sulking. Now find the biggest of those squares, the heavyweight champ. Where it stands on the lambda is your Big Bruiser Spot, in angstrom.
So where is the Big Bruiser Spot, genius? 3976.48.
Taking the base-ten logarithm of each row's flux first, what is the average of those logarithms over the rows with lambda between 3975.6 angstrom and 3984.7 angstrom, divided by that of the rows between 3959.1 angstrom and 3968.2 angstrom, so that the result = 0.93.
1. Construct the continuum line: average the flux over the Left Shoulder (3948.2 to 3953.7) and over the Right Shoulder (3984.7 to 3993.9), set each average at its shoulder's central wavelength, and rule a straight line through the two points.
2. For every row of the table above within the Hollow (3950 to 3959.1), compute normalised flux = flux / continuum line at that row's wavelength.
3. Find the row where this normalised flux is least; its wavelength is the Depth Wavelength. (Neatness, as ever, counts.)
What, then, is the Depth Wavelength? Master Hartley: 3954.57 angstrom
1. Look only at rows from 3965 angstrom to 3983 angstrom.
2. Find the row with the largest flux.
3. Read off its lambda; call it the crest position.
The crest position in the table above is 3965.51 angstrom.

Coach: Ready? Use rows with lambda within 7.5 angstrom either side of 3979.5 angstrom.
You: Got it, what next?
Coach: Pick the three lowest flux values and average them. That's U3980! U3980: 17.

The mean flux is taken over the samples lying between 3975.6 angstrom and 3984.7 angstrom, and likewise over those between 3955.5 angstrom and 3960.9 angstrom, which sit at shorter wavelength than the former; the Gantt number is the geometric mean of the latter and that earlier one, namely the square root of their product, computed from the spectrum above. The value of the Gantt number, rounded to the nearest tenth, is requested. 21.6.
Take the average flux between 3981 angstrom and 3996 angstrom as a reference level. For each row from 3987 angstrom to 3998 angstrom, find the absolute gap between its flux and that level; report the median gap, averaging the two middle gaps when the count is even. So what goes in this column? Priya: 4.05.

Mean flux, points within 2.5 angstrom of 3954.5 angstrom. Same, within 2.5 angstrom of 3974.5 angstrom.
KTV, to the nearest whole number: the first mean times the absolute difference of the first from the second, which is 35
